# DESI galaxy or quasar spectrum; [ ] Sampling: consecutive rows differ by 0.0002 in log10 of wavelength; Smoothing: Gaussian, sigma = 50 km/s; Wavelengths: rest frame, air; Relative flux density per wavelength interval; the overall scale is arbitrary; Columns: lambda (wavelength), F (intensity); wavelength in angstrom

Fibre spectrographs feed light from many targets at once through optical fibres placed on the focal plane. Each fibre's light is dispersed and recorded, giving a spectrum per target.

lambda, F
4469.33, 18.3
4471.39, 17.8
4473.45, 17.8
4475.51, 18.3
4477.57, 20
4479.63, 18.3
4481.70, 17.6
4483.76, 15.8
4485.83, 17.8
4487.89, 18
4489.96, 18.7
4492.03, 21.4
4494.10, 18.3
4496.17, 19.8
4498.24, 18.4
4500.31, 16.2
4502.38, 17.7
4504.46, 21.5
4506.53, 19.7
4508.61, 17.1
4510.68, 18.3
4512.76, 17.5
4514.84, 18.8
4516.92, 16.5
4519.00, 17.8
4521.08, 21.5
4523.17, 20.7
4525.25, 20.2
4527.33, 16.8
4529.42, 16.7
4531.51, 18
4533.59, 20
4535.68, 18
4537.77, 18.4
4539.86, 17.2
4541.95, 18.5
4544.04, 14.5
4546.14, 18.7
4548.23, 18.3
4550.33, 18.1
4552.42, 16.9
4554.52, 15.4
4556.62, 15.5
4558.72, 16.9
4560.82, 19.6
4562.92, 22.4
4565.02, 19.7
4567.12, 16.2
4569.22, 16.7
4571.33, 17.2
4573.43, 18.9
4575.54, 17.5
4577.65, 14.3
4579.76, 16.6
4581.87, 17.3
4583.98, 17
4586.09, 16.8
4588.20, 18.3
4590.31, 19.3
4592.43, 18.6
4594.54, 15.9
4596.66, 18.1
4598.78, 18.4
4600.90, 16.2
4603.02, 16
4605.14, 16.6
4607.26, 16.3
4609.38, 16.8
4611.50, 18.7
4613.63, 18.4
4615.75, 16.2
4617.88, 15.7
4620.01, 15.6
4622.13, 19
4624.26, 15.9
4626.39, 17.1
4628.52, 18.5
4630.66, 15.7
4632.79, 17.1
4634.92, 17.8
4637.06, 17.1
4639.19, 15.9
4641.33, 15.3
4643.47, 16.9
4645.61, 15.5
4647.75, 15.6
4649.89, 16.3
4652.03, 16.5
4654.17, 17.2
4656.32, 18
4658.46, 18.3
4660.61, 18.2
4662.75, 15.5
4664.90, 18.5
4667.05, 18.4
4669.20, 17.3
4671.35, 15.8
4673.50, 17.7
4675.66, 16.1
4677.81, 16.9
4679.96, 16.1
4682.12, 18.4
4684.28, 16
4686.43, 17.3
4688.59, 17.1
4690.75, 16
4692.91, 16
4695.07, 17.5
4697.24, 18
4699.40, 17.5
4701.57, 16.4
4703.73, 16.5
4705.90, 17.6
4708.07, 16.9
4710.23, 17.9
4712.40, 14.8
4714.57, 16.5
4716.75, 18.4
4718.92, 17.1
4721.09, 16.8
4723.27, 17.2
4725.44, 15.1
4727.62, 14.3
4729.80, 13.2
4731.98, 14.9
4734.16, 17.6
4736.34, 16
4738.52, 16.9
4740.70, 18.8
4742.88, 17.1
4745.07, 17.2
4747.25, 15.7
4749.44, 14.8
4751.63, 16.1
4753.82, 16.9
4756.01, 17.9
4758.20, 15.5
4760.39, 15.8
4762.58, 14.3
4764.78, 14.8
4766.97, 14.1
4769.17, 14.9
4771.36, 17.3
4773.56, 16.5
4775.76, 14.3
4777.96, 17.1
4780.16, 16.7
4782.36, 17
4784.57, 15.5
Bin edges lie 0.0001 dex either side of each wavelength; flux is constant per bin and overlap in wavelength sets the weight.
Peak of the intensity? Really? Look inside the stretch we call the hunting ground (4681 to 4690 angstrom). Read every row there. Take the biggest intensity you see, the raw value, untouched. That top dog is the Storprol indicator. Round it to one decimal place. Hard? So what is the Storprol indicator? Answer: 18.4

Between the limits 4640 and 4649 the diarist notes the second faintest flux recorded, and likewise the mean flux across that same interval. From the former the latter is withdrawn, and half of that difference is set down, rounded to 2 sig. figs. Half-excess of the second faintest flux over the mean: -0.16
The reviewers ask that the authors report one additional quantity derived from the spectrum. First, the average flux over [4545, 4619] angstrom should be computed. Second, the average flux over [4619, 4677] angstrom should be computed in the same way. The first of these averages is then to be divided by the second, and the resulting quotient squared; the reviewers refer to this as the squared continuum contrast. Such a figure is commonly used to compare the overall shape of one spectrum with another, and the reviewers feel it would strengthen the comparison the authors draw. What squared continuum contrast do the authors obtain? 1.06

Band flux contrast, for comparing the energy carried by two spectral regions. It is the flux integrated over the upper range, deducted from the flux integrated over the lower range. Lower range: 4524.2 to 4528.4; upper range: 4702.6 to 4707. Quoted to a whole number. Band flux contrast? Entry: 3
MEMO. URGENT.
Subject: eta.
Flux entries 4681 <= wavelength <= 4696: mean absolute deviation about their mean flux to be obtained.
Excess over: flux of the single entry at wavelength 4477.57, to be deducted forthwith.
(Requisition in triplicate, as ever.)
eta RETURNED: -19.2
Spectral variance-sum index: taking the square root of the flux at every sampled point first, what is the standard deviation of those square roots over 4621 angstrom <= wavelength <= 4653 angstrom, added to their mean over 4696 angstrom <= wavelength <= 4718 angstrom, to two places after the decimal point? 4.26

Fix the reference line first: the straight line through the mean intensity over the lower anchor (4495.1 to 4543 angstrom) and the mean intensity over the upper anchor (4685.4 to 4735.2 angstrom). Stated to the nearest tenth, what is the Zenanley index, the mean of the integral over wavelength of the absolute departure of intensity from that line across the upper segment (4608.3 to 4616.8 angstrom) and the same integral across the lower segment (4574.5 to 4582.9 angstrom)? 10.5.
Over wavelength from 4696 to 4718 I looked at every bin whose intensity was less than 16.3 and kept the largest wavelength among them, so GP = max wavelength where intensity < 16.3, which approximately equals 4712.40 angstrom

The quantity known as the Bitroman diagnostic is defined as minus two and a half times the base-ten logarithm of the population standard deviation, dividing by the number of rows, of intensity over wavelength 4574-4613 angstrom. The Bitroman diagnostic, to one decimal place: -0.2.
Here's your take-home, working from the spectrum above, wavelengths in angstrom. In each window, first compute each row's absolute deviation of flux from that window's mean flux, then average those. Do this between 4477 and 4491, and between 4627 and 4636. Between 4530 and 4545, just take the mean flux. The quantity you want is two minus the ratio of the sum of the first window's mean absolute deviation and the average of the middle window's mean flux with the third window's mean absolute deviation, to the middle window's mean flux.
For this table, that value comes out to 1.43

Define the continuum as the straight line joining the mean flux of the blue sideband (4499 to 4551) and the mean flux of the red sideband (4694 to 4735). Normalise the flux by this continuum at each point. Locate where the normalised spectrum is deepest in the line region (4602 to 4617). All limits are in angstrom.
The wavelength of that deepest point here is 4603.02 angstrom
